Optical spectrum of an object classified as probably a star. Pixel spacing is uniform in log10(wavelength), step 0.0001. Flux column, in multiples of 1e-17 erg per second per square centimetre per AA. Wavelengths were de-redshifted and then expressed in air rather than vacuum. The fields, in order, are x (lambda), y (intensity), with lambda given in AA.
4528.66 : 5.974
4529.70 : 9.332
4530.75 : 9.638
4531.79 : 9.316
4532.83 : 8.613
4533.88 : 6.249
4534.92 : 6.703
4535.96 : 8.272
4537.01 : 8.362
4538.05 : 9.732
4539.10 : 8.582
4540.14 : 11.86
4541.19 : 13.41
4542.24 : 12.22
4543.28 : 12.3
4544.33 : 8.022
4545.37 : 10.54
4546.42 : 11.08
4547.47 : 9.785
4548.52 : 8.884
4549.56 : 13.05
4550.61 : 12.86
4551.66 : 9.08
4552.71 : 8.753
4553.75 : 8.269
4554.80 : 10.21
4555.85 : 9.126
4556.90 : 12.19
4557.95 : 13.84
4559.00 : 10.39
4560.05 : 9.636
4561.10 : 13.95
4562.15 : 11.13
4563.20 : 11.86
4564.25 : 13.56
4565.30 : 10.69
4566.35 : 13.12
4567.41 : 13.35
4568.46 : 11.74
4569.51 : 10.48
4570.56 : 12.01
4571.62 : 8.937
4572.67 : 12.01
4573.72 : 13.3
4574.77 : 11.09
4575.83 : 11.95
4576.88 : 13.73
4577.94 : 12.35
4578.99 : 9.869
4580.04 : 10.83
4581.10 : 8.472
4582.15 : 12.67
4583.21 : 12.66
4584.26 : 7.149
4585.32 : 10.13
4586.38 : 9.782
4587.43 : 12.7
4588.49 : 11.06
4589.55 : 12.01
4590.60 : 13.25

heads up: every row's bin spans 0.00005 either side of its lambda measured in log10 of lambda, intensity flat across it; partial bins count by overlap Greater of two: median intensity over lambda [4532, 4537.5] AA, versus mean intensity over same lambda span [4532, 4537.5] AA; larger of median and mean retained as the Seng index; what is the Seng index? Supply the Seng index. 8.3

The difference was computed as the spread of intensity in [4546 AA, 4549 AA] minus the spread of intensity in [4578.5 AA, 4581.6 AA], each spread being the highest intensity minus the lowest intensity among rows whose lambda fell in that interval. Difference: -0.16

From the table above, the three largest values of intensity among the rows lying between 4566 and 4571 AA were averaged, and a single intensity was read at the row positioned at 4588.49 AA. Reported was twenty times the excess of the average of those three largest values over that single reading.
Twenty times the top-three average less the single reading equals 35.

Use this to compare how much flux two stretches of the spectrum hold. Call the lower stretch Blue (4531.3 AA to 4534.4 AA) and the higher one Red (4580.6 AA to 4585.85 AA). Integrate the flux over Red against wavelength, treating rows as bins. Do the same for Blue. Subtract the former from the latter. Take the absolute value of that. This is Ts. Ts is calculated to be 29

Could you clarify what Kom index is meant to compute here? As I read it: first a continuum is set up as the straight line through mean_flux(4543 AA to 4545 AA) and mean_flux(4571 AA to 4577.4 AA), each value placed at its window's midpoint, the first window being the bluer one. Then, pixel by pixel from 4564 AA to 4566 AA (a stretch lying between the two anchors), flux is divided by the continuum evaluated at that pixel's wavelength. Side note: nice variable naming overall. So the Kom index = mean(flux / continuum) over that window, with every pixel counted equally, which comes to 1.07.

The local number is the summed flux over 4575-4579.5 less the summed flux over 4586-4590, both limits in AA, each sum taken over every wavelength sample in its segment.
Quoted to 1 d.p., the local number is 2.3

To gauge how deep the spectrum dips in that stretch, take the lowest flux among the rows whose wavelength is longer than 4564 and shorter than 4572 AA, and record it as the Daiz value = 8.937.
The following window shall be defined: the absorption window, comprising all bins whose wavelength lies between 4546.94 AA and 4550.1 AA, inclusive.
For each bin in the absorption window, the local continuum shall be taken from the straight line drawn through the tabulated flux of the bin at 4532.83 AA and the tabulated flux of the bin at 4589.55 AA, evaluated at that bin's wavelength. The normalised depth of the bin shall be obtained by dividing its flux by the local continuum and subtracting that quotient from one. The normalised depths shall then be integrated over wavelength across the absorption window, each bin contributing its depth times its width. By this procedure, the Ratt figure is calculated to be -0.3 AA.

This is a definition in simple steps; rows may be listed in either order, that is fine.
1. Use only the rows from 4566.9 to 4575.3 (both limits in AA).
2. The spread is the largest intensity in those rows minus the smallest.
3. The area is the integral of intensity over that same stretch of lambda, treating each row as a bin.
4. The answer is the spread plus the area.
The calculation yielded 102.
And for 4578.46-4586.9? 92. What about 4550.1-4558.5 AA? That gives 94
